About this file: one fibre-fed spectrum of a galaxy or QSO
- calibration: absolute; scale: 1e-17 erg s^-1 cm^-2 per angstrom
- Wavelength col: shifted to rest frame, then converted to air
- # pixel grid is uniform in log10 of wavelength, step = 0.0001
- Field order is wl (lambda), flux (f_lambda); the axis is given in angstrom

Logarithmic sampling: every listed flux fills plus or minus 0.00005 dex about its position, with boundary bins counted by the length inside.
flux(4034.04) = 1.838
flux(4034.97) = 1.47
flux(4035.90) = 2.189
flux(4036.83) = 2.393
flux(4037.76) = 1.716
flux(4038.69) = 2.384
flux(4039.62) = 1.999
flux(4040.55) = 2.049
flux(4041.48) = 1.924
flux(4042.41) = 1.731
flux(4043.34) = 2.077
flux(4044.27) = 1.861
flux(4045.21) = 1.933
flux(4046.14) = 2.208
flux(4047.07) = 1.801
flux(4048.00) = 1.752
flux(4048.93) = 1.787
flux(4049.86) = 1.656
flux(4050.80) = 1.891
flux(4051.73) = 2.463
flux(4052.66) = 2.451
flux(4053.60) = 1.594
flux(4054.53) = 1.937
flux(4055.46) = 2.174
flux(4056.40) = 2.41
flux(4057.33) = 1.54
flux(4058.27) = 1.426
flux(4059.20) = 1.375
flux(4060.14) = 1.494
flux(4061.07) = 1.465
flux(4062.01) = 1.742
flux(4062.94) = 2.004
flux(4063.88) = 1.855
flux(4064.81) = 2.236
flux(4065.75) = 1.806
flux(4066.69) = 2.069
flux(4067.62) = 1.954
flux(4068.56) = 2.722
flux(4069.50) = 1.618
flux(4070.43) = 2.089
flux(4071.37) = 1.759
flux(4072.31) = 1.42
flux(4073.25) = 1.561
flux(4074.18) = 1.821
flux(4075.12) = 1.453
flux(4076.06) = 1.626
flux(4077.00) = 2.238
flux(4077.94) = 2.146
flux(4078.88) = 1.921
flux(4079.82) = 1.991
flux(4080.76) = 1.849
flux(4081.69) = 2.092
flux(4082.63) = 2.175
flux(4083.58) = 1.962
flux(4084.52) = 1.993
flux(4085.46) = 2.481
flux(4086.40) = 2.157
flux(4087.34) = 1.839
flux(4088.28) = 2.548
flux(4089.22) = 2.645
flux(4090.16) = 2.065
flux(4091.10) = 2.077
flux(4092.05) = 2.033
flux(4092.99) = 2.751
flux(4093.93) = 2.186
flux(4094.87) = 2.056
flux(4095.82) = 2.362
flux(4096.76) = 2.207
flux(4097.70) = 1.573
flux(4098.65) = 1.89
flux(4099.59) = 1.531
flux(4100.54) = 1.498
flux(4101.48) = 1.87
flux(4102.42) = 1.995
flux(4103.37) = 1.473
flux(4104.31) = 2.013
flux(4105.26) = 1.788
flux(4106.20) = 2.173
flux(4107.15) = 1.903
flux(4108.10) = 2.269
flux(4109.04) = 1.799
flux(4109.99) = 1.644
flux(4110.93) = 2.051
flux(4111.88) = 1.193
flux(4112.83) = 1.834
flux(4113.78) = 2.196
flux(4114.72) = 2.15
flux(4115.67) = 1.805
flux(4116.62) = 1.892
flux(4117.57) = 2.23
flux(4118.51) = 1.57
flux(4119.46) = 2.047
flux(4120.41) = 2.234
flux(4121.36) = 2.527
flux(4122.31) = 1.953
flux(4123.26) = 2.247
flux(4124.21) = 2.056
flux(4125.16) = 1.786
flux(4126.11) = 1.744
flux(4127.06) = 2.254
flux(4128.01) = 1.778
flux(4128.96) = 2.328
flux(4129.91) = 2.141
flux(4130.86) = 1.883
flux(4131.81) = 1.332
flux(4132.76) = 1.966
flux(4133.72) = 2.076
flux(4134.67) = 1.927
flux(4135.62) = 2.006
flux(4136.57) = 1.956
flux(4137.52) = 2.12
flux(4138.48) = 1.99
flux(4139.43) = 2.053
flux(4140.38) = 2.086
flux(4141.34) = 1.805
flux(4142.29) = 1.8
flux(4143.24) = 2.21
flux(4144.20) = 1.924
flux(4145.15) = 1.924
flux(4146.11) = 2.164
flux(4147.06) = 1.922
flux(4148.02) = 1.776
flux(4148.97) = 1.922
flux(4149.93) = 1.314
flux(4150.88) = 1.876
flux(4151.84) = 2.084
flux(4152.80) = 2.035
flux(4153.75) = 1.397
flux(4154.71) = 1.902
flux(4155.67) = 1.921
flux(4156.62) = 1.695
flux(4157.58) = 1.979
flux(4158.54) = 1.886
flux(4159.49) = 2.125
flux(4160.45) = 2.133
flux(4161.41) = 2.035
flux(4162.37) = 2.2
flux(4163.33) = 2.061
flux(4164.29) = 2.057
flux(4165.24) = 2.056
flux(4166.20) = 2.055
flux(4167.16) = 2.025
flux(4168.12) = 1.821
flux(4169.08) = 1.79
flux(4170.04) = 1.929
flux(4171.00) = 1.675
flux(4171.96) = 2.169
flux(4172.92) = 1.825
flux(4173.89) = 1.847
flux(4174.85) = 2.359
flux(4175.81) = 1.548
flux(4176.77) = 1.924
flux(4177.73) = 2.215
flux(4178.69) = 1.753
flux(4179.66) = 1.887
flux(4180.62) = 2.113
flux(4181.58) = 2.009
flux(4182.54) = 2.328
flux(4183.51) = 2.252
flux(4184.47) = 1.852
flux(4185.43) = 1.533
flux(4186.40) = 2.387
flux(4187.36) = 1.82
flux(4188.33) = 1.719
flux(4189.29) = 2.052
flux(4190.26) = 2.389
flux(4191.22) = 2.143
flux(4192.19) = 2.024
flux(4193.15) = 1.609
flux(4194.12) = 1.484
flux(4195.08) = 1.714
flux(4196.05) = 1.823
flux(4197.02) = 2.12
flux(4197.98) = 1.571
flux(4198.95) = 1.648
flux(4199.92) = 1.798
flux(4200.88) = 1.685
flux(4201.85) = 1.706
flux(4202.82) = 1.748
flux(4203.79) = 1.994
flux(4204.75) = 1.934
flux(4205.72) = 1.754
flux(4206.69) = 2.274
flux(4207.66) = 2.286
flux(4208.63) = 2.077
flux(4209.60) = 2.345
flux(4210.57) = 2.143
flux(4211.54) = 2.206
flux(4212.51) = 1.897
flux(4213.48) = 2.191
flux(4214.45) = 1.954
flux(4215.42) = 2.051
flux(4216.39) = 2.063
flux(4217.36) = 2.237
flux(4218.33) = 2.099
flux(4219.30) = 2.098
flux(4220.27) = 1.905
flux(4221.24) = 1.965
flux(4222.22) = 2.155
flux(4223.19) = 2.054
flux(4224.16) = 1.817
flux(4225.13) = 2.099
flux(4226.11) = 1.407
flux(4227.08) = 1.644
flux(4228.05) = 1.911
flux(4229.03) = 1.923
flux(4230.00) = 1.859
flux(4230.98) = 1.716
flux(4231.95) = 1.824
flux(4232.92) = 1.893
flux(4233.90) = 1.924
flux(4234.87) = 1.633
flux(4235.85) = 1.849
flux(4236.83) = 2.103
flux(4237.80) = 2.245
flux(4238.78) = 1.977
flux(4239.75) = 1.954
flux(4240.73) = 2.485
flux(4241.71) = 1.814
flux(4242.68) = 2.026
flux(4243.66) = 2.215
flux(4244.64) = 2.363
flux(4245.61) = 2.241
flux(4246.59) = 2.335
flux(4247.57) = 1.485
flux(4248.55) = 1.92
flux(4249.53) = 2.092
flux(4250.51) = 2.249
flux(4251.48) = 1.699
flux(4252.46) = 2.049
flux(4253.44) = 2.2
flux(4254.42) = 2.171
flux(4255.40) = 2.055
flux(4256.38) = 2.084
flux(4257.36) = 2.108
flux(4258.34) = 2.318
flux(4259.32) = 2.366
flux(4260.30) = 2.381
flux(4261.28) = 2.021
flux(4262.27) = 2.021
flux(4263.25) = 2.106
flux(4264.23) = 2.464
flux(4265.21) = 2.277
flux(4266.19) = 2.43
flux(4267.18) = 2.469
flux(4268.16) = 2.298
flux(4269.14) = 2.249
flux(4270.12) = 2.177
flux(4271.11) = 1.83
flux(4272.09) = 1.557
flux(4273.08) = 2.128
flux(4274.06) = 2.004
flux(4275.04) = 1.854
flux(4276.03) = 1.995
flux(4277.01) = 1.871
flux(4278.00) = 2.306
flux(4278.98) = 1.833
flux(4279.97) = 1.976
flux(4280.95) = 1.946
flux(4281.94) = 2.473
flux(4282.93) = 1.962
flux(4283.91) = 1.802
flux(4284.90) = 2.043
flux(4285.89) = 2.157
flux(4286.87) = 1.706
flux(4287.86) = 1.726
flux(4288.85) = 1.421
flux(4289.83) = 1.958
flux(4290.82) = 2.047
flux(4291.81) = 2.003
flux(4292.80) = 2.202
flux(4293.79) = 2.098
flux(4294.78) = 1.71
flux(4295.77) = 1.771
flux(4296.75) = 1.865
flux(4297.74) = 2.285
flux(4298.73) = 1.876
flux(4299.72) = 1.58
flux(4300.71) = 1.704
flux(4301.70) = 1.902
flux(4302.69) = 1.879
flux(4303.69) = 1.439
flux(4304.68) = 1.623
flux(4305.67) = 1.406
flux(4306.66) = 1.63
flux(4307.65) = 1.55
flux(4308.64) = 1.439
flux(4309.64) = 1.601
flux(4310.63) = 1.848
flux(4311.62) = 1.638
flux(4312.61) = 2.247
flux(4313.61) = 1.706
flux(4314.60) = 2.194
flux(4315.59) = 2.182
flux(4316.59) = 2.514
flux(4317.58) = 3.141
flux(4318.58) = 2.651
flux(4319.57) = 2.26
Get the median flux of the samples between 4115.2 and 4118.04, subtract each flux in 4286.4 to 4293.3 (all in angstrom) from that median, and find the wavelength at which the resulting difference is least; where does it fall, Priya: 4292.80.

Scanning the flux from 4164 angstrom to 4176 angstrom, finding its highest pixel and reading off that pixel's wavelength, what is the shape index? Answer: 4174.85 angstrom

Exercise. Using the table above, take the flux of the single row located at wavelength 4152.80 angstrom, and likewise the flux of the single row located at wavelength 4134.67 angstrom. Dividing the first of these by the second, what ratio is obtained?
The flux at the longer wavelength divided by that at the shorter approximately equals 1.06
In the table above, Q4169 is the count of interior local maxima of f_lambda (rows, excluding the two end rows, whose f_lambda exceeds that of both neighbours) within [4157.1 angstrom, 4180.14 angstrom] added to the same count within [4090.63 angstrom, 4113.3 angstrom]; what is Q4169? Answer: 14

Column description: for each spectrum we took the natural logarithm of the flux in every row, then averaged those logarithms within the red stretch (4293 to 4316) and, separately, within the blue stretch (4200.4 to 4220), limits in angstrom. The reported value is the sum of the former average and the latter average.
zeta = 1.28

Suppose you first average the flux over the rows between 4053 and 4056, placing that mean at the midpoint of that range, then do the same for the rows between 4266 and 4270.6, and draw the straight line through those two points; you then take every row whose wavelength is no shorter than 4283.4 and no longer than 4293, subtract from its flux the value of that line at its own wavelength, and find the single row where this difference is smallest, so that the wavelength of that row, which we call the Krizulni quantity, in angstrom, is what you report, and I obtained 4288.85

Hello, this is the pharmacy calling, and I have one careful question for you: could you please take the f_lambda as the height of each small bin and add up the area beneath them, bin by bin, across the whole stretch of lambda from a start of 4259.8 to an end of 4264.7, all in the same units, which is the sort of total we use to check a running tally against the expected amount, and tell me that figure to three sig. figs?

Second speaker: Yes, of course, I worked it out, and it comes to 10.8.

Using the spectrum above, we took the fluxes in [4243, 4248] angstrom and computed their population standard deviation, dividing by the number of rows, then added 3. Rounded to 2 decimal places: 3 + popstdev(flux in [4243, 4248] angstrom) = 3.33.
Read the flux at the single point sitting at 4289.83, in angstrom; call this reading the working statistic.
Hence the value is 1.958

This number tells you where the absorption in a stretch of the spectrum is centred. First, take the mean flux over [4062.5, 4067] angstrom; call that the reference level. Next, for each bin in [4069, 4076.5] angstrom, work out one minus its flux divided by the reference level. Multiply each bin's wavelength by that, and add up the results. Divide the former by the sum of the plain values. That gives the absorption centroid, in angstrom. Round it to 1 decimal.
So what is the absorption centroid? 4073.3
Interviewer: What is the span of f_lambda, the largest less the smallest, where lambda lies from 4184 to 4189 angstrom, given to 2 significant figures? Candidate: 0.85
